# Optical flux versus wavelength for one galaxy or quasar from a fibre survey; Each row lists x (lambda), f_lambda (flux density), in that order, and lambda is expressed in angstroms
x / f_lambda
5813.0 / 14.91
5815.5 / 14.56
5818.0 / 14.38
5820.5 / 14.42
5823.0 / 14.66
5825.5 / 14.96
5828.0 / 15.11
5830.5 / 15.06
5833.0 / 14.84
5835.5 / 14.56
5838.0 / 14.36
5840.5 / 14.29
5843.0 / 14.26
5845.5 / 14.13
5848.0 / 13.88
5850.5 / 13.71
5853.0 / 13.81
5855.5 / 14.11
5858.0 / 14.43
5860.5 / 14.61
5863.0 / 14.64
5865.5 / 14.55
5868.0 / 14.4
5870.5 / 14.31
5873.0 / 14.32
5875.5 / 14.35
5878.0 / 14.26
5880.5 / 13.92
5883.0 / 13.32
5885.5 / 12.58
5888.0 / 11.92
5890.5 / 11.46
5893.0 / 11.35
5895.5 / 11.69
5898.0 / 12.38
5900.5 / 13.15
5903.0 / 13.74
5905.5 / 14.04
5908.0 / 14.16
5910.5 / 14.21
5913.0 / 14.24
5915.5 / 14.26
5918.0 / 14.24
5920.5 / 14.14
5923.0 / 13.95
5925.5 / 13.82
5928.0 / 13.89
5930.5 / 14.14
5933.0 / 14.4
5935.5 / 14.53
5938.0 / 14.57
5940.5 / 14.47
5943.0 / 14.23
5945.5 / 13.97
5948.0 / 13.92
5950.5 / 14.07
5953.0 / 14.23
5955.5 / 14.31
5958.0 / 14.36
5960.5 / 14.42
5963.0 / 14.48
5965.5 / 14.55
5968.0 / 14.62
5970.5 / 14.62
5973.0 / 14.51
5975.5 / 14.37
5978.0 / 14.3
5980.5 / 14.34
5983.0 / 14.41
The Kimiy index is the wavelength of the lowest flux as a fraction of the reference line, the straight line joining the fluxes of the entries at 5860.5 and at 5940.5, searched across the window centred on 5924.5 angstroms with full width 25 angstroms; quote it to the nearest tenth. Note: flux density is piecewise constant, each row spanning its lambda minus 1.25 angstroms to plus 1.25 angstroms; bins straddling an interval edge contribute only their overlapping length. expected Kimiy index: 5925.5 angstroms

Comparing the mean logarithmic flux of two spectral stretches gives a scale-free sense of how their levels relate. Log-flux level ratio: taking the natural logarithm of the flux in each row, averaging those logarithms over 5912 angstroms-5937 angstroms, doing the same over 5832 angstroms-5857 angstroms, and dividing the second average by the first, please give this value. 1.00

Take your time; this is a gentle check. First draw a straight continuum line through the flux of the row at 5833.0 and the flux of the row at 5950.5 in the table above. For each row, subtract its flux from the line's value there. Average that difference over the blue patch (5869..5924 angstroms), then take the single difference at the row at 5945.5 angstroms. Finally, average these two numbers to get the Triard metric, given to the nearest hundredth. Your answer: 0.55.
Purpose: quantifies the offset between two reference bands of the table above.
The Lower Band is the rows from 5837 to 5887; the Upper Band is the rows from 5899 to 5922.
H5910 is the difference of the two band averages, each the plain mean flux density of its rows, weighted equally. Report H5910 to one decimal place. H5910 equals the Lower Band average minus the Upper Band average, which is 0.1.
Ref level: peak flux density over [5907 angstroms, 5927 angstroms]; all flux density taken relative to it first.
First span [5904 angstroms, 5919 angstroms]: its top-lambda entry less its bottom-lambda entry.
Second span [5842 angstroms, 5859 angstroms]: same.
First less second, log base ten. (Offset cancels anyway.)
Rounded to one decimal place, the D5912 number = -1.5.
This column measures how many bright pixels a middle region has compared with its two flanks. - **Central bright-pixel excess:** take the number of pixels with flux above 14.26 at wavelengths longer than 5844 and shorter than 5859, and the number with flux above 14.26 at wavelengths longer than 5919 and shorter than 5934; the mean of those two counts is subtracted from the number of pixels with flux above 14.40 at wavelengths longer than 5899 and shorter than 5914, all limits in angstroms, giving -1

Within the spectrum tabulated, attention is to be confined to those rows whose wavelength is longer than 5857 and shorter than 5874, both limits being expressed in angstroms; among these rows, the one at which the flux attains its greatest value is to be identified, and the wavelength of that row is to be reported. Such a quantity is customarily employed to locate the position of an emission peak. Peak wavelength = 5863.0 angstroms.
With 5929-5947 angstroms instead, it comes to 5938.0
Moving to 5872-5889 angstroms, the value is 5875.5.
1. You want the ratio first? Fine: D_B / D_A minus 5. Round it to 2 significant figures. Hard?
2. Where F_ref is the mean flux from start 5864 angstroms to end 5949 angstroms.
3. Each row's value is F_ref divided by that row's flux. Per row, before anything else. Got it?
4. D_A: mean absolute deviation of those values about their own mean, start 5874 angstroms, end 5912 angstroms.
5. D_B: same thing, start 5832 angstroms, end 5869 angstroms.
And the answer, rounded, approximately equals -4.8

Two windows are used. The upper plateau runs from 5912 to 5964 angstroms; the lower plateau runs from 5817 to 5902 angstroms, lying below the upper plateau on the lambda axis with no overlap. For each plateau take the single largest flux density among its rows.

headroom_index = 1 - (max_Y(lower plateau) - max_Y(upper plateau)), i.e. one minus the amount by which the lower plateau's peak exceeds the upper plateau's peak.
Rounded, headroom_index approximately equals 0.46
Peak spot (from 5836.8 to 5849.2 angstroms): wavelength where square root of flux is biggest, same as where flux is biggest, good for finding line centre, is 5838.0 angstroms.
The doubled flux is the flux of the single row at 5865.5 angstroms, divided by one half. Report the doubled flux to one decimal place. 29.1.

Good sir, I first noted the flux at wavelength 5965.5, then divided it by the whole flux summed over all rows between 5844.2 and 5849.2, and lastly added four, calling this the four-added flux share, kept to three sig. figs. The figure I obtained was 4.52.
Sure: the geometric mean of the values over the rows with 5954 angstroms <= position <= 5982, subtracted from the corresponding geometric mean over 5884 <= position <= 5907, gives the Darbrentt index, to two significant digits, -2.0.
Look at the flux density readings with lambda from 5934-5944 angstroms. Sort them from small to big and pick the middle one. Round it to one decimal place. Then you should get 14.5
